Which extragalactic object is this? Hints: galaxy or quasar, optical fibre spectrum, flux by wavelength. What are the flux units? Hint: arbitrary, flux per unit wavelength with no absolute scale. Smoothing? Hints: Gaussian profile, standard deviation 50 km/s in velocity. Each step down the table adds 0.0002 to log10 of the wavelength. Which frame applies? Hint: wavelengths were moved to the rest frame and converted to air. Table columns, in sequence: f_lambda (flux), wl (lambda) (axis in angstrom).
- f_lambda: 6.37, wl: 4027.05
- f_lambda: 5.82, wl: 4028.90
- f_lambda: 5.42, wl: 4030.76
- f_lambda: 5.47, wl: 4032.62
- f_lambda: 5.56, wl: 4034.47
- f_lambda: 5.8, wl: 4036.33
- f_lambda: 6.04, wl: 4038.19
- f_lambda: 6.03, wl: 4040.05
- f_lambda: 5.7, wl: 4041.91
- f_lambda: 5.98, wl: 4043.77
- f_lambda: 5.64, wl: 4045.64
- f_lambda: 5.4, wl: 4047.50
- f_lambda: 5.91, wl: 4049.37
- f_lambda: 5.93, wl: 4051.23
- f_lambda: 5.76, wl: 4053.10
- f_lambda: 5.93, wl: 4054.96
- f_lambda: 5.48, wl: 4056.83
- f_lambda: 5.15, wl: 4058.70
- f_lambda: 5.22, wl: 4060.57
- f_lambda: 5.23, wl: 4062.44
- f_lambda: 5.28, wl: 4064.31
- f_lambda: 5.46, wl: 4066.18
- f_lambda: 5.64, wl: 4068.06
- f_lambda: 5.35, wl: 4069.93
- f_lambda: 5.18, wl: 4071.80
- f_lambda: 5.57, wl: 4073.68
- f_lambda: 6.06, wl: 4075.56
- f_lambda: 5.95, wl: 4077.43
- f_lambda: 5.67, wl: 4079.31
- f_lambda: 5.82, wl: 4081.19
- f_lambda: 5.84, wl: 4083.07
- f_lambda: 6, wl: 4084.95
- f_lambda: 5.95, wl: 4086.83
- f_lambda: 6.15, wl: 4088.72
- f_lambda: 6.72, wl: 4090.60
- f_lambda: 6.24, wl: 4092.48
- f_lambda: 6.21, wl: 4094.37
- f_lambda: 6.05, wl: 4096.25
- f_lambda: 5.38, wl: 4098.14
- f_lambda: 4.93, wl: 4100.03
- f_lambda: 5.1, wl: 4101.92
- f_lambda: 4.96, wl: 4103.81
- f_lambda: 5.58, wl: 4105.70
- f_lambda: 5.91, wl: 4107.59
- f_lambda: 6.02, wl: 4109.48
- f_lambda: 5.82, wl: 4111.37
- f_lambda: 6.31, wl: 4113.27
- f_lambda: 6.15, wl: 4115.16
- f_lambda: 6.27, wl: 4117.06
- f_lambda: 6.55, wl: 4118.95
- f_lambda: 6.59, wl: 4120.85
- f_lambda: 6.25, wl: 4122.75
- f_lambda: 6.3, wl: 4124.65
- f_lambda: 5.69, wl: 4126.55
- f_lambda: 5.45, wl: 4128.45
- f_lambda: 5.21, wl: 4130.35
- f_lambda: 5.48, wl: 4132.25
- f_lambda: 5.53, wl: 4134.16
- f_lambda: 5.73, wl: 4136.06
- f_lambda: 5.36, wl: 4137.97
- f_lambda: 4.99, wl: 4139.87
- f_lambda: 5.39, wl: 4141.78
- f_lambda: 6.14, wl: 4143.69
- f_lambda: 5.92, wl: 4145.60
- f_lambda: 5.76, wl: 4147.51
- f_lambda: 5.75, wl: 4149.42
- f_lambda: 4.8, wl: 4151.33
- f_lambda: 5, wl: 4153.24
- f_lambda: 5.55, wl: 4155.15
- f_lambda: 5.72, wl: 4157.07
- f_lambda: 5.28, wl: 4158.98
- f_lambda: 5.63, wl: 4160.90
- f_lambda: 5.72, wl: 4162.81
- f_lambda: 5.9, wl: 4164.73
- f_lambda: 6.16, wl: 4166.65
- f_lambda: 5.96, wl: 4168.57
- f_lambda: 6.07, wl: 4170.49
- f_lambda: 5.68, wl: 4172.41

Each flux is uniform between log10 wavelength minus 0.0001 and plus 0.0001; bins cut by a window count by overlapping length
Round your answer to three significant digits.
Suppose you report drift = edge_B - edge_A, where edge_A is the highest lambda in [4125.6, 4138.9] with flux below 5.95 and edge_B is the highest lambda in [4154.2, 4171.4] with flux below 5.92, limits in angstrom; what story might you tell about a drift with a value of 26.8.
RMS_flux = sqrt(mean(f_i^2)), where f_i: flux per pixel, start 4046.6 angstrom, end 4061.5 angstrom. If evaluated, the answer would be 5.61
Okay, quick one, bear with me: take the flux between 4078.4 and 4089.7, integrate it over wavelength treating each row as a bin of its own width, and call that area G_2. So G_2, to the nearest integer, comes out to 67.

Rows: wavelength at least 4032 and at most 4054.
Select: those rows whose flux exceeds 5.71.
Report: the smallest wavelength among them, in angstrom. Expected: 4036.33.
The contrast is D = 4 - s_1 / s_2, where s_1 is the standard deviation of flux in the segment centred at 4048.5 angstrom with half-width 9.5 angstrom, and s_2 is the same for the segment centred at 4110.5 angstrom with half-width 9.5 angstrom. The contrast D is 3.58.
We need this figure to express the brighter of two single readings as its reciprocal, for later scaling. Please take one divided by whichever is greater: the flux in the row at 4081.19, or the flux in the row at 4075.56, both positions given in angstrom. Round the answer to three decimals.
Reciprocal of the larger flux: 0.165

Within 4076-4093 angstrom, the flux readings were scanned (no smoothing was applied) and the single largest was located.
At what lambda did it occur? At 4090.60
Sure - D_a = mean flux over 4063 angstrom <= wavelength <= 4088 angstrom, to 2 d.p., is 5.67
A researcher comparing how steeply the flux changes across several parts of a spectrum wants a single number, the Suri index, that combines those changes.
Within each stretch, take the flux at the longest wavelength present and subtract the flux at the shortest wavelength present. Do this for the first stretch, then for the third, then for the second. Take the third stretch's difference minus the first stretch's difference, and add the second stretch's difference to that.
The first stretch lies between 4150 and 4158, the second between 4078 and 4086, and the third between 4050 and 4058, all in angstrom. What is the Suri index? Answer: -1.0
